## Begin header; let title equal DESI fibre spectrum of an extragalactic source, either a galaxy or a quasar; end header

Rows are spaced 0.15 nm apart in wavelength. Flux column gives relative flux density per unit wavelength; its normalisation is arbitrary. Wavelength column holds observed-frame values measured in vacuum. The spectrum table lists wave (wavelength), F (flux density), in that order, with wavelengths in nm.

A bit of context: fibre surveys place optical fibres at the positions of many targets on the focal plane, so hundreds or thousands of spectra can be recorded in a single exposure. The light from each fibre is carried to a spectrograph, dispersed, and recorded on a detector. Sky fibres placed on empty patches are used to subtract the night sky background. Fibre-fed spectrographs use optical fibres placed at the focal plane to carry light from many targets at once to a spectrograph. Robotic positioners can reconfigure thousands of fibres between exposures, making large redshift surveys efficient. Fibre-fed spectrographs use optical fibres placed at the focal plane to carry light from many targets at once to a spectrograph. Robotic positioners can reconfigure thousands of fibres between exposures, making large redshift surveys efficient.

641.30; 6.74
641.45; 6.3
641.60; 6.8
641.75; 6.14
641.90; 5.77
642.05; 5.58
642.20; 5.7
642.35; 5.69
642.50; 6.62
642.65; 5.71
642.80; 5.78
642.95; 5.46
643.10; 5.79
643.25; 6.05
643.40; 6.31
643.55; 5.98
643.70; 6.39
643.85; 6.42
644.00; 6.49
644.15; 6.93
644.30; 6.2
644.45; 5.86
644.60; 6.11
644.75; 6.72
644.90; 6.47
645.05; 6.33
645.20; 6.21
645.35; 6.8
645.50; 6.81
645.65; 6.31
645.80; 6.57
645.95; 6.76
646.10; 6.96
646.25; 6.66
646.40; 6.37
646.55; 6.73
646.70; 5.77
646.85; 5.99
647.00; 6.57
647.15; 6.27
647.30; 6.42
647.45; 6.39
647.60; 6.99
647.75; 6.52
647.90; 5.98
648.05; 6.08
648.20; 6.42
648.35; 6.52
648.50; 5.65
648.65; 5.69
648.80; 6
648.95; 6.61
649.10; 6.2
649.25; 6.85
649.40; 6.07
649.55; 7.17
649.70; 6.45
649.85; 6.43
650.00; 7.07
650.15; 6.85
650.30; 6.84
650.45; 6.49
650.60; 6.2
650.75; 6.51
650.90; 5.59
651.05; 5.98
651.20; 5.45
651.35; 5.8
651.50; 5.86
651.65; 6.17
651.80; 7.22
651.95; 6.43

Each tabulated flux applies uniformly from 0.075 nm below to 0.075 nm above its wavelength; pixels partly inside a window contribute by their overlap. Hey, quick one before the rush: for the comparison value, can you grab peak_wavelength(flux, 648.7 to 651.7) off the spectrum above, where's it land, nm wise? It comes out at 649.55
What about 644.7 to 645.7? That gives 645.50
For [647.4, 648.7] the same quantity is 647.60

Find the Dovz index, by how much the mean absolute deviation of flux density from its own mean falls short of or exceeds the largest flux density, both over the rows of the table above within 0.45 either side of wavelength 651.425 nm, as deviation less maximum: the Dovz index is -6.81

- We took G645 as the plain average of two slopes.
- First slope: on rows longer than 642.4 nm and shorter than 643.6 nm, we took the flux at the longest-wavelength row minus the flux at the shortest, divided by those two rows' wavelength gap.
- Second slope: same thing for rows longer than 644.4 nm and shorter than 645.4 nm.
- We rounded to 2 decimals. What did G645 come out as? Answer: 0.22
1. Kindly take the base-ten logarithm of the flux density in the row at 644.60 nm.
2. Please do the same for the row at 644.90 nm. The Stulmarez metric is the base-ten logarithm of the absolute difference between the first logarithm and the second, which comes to -1.60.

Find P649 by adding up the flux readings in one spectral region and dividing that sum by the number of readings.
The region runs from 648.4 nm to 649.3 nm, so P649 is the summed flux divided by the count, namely 6.2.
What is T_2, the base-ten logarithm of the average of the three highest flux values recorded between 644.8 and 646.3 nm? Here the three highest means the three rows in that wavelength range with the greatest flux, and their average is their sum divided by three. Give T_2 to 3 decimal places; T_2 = 0.836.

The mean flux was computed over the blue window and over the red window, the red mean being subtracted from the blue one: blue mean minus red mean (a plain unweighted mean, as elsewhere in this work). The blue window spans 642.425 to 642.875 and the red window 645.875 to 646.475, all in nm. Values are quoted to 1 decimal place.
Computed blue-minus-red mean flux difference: -0.7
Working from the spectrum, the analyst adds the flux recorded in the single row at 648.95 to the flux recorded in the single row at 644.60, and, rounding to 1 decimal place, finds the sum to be 12.7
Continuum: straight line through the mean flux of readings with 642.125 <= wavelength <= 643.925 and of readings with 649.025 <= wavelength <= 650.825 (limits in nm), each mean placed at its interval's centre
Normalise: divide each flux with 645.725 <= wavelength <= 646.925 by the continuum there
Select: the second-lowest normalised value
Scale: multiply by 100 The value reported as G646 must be 94.7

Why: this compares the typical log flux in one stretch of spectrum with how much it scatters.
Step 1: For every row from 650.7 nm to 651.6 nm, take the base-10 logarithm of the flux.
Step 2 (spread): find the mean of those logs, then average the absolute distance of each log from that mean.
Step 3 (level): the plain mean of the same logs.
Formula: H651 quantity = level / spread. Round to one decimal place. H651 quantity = 41.5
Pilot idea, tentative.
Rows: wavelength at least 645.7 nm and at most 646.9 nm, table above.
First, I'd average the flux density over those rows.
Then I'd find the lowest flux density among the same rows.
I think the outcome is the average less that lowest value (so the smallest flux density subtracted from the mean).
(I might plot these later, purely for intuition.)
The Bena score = 0.71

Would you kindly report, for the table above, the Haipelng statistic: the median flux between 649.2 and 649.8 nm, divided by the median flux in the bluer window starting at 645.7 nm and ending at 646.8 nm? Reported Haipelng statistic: 1.00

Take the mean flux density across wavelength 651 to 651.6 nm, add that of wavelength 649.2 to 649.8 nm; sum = 12.4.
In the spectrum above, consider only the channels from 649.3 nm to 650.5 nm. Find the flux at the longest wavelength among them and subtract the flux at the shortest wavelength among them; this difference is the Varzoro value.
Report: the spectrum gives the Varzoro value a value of 0.4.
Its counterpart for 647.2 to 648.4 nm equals 0.1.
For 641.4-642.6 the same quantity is 0.3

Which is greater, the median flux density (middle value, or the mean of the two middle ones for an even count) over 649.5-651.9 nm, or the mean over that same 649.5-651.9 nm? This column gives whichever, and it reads 6.44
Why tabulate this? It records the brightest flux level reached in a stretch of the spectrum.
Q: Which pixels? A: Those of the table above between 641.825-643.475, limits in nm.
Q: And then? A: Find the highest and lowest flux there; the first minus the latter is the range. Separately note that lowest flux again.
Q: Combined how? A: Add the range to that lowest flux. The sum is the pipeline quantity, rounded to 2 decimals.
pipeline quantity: 6.62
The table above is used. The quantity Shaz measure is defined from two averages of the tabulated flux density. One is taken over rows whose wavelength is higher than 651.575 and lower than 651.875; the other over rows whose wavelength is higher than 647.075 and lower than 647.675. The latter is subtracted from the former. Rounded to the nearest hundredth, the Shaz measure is 0.18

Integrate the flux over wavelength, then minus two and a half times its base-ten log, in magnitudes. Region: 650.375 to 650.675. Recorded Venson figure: -0.70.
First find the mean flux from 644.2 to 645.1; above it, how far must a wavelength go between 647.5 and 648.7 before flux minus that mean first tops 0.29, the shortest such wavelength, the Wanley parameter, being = 647.60 nm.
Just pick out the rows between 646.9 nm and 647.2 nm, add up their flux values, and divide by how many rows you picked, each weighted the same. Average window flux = 6.4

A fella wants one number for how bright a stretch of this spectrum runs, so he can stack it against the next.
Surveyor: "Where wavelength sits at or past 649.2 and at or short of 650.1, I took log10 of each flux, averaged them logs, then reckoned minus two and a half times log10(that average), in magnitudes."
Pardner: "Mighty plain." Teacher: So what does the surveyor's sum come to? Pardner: 0.211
